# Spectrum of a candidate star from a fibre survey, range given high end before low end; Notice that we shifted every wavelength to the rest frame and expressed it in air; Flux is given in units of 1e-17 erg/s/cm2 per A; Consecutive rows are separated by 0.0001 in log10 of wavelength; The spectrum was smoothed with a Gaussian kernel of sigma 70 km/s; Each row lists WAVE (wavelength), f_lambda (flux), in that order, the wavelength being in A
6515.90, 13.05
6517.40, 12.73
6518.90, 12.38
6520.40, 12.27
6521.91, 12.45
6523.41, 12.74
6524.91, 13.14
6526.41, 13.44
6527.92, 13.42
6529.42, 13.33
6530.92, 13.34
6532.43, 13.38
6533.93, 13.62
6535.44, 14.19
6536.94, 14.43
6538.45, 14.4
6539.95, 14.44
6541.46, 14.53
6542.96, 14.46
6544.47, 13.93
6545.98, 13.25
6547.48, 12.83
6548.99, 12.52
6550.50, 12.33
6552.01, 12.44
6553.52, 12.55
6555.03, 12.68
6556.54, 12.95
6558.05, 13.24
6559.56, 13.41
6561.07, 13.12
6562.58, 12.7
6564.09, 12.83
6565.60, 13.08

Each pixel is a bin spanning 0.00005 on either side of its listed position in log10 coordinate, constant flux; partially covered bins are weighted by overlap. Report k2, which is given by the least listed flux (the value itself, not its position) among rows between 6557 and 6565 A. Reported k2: 12.7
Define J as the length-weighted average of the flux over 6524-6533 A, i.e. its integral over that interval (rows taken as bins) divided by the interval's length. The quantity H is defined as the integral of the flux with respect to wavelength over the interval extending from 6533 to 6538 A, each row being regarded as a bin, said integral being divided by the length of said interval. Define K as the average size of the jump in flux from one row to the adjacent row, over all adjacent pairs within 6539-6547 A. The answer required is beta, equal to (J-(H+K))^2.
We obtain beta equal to 1.2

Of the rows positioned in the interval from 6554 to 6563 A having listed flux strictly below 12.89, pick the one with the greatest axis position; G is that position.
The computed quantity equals 6562.58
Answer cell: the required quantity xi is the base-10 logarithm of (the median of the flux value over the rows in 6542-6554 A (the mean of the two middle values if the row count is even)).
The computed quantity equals 1.10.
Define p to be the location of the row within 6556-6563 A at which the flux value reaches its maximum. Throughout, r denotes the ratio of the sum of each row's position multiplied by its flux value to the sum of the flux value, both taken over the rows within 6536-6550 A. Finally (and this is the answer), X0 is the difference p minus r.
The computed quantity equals 16.8 A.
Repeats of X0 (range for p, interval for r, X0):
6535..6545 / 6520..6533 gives 14.9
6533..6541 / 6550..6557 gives -13.6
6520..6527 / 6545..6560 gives -26.4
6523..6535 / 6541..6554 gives -13.3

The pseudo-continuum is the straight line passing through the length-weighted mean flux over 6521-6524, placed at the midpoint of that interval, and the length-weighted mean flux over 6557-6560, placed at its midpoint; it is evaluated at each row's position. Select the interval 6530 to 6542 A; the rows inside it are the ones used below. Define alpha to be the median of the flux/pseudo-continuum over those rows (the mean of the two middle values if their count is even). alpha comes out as 1.11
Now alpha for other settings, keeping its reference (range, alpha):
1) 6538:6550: 1.09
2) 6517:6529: 1.02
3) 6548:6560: 0.96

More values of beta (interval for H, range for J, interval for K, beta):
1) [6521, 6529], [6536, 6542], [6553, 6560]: 1.4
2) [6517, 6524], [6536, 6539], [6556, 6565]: 2.7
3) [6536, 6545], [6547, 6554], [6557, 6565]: 4.5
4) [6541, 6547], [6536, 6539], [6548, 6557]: 0.1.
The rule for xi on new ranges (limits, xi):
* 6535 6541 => 1.16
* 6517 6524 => 1.10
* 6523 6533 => 1.13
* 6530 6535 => 1.13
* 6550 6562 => 1.11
